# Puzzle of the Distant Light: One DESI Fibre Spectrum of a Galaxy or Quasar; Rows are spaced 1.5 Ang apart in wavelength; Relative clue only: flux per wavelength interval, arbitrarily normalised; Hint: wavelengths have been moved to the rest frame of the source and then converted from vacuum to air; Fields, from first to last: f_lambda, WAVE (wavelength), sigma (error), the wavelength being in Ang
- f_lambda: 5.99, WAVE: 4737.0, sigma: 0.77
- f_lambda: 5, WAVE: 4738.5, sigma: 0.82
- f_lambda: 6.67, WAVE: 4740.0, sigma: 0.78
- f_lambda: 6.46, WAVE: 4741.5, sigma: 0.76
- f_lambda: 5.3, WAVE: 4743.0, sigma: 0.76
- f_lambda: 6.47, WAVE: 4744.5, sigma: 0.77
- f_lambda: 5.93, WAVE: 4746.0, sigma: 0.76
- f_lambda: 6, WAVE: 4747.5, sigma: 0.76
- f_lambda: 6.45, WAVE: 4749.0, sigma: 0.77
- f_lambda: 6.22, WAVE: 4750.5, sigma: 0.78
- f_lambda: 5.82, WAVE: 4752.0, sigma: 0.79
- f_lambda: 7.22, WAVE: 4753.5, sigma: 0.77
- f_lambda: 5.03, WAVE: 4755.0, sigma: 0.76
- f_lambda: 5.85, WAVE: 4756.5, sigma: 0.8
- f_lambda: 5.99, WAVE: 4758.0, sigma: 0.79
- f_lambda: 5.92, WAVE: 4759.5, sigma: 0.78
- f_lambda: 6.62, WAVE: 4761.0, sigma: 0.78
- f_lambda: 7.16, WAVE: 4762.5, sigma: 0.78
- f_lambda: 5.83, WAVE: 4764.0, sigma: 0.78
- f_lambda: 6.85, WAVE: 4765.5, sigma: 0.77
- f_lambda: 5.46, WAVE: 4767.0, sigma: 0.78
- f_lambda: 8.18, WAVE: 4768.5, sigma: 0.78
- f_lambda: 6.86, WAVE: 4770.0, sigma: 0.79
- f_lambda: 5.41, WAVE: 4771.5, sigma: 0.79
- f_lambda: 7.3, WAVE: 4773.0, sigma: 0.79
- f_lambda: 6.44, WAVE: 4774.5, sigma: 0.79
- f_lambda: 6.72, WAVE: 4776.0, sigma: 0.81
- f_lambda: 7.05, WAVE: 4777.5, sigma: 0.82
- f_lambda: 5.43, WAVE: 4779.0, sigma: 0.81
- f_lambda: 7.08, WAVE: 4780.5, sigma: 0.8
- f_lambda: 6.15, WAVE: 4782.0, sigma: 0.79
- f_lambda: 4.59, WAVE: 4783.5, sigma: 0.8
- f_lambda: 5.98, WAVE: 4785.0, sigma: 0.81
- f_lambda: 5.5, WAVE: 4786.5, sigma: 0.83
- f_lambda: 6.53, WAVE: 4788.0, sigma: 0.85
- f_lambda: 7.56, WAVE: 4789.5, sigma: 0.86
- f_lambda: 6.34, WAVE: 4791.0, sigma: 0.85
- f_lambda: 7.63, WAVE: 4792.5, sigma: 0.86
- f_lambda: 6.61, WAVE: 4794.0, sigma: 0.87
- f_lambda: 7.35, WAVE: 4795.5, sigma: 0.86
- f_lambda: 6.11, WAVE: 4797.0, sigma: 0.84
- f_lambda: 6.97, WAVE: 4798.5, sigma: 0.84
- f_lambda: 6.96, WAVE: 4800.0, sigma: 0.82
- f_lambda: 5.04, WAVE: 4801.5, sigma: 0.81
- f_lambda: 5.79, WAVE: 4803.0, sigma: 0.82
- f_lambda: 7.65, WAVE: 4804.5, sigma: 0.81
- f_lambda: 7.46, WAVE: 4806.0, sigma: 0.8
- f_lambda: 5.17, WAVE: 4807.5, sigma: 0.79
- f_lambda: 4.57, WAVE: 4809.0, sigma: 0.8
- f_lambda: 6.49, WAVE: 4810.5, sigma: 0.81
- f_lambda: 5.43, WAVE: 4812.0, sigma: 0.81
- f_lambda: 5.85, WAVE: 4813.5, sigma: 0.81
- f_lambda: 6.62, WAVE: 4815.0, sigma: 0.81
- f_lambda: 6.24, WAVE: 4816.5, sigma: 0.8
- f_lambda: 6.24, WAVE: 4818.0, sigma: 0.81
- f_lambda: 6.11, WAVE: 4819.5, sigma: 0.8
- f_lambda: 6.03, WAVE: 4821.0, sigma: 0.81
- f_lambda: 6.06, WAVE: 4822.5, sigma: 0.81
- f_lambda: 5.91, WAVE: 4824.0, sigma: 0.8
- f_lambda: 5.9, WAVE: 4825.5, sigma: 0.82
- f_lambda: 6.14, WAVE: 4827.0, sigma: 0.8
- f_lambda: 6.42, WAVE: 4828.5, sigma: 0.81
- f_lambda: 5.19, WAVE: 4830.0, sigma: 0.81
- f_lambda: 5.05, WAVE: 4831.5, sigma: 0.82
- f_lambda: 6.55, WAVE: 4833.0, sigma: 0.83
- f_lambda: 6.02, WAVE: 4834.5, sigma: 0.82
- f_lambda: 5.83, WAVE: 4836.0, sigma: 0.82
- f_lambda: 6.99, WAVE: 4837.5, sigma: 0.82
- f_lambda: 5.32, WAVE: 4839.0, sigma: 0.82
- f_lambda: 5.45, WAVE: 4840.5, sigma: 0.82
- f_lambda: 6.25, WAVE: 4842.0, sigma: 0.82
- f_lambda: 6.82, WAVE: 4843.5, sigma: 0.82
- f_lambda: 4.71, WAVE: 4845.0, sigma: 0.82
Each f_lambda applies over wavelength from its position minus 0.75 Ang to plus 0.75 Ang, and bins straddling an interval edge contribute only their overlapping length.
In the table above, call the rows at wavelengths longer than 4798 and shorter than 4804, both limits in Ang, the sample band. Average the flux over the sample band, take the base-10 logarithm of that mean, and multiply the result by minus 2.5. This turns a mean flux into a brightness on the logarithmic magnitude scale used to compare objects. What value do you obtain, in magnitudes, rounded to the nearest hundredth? -1.98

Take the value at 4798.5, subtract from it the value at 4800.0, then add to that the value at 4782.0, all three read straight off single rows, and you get 6.2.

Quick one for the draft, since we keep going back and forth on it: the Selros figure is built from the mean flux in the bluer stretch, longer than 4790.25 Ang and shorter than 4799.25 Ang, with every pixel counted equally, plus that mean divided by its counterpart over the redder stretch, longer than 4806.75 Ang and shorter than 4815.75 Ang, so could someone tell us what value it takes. 8.0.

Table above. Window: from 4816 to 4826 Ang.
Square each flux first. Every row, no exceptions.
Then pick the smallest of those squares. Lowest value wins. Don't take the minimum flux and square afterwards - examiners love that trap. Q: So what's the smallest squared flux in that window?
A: 34.8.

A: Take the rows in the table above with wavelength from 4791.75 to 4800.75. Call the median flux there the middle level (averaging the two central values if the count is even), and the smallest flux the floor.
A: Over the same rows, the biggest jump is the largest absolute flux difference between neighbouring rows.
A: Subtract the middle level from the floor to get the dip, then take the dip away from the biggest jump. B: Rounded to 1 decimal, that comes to 2.1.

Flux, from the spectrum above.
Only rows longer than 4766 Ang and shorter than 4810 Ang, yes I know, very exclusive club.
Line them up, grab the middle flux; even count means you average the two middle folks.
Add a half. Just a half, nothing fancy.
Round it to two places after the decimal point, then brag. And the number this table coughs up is 7.03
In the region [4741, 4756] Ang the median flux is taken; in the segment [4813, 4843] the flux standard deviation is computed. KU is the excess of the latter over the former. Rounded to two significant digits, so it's -5.6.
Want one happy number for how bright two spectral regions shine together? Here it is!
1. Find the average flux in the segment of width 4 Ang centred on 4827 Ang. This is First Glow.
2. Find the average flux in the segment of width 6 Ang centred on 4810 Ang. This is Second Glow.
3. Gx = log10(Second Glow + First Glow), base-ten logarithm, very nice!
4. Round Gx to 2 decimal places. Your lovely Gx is 1.06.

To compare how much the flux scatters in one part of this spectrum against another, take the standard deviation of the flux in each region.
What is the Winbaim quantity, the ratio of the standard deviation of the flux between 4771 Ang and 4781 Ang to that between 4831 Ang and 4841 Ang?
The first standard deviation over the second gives 1.13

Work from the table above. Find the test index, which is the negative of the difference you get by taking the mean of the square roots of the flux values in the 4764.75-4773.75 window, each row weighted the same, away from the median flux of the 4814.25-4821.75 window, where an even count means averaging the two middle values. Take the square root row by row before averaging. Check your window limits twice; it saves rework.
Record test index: -3.66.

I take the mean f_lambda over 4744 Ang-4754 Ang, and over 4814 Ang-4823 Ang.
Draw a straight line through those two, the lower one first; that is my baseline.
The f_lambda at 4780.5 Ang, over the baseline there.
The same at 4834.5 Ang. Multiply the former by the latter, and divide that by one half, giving 2.20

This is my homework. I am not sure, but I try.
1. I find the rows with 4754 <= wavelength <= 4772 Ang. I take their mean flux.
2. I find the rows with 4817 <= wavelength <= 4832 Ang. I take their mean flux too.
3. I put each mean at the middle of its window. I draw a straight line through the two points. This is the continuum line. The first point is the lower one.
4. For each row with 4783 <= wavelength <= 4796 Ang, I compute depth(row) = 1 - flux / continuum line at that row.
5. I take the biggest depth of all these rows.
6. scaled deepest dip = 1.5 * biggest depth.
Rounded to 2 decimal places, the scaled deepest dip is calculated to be 0.38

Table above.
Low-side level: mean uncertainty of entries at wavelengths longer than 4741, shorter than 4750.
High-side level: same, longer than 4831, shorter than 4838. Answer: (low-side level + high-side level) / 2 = 0.793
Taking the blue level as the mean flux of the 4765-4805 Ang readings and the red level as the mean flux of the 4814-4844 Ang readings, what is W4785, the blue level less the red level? 0.44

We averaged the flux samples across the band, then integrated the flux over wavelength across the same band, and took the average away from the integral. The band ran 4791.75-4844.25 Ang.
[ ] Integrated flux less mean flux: 318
